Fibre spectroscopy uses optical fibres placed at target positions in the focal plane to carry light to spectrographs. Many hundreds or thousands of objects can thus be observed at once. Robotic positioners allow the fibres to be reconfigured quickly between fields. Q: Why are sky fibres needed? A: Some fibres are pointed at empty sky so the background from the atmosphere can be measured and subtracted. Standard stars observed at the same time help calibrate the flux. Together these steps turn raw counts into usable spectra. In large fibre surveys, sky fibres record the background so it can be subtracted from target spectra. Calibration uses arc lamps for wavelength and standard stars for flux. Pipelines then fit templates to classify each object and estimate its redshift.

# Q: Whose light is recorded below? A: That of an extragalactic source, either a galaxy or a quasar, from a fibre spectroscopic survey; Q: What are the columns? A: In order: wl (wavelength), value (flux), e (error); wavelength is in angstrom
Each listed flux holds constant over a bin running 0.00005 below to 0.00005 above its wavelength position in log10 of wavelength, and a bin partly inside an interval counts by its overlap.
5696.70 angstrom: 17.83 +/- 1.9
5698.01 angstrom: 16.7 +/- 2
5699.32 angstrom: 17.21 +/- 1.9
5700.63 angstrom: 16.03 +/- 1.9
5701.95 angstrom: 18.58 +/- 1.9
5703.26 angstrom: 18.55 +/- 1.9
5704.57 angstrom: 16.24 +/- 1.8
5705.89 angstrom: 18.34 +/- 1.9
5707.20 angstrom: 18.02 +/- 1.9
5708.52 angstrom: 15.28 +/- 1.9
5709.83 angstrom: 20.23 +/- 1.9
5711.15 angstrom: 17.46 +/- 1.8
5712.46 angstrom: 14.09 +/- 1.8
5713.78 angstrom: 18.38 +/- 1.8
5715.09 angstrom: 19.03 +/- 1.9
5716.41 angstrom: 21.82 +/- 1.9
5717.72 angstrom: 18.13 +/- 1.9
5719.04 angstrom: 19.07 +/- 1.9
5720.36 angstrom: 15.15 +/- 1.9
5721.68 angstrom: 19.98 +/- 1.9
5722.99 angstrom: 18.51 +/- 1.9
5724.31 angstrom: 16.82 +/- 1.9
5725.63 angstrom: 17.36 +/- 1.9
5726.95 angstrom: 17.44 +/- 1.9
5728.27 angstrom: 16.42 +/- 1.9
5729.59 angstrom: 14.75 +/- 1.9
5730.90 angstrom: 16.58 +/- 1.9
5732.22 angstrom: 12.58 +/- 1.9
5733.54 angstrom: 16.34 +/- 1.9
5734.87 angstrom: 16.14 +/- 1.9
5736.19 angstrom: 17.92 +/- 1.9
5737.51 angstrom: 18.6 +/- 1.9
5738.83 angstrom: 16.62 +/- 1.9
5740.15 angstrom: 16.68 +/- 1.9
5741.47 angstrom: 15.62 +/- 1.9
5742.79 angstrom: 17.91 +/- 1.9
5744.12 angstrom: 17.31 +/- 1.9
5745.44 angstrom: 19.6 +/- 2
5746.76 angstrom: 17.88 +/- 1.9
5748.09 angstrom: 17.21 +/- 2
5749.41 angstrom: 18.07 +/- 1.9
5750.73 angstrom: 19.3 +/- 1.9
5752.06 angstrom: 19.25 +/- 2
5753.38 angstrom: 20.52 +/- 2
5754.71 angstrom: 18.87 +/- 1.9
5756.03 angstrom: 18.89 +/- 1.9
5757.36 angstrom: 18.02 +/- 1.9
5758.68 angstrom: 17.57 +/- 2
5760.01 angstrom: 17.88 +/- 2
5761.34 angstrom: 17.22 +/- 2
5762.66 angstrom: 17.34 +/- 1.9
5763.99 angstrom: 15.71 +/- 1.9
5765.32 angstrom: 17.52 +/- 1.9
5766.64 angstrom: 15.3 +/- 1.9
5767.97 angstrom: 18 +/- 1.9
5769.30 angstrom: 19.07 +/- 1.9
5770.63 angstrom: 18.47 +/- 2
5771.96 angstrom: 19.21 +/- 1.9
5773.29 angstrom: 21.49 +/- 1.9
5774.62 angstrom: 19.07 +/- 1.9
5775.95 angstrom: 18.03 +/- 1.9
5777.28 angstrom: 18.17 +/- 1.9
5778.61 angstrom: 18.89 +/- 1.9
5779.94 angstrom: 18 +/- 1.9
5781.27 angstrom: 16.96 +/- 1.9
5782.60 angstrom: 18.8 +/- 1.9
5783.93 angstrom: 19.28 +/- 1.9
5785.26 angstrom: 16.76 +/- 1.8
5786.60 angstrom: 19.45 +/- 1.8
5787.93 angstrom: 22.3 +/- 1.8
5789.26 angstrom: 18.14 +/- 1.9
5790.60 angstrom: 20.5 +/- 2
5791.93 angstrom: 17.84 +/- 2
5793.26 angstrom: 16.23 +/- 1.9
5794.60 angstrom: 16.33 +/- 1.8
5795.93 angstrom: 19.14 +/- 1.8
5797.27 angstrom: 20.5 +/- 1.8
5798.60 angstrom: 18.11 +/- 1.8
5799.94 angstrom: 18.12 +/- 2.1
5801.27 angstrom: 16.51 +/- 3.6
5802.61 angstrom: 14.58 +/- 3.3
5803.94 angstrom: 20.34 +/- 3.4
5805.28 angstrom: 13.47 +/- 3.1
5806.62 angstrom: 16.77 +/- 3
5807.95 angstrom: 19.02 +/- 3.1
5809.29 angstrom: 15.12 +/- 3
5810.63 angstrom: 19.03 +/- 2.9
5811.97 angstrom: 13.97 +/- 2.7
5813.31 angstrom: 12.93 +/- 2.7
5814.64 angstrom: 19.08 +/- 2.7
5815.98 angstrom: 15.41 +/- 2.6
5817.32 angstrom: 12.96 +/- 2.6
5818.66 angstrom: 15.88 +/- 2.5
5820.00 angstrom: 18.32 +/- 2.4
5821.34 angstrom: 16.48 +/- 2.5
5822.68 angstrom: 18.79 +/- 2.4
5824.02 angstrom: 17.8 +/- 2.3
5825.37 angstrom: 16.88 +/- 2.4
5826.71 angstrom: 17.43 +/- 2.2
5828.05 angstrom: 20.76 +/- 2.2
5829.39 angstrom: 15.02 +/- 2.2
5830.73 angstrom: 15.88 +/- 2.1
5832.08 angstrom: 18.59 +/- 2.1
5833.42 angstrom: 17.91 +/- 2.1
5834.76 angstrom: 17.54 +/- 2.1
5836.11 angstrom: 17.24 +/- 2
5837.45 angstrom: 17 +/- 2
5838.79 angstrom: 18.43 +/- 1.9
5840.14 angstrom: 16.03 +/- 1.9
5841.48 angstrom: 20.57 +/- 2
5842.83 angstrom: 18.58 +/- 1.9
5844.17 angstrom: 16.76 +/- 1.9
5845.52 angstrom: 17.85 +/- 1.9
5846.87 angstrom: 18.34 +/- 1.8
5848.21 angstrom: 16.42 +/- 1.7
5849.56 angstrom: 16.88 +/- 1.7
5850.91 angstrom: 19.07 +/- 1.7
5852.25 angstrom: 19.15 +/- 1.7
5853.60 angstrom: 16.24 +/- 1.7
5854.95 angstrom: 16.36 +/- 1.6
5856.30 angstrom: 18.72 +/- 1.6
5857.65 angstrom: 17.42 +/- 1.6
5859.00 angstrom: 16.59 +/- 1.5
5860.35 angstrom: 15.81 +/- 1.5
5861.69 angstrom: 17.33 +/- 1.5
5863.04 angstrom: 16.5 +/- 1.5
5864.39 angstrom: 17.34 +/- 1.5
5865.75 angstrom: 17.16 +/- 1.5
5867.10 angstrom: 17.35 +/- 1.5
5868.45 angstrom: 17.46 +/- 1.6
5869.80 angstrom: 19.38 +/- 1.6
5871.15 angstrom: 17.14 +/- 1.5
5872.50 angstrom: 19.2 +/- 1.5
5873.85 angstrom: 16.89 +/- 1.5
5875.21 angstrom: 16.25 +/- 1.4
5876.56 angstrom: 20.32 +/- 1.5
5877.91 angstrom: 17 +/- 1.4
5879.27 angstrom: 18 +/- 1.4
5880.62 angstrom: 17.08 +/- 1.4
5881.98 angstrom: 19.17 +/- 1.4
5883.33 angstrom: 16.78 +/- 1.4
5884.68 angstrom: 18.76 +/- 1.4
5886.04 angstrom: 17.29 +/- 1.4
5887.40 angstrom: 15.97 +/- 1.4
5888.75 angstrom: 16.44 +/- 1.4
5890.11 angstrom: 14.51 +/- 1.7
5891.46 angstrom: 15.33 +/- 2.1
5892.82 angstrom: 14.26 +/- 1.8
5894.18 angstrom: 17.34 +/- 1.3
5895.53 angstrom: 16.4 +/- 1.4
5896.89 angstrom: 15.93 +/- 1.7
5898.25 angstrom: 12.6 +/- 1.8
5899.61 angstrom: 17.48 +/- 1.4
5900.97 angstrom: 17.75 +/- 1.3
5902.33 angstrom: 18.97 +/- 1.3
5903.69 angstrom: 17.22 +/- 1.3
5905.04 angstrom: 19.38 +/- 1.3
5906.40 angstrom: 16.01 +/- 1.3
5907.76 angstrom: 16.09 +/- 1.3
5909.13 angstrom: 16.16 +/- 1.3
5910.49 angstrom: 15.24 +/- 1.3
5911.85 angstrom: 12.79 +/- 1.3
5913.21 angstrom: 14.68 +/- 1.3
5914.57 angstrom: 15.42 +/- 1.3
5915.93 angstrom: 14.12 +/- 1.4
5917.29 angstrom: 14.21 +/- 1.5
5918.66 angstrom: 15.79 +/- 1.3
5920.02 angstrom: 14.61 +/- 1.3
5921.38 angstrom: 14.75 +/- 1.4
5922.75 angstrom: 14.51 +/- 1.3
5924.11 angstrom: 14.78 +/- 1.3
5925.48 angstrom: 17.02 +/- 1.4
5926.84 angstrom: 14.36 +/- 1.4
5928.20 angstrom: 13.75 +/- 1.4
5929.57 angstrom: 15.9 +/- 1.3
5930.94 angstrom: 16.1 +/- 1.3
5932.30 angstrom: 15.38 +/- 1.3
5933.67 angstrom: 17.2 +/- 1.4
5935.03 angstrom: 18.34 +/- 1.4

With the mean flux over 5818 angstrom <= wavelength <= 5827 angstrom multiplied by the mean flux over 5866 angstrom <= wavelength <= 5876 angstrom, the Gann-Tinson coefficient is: 307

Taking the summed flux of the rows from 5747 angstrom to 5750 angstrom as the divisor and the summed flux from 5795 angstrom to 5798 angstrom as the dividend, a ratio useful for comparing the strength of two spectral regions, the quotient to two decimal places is 1.12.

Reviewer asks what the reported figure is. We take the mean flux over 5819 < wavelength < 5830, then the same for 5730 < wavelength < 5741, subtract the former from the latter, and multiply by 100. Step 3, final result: -125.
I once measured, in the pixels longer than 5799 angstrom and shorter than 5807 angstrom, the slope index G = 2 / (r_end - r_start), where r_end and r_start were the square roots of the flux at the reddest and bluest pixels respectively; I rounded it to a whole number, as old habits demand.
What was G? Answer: -12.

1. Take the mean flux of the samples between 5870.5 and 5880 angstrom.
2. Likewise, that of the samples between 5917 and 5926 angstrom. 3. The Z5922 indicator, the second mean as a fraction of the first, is 0.85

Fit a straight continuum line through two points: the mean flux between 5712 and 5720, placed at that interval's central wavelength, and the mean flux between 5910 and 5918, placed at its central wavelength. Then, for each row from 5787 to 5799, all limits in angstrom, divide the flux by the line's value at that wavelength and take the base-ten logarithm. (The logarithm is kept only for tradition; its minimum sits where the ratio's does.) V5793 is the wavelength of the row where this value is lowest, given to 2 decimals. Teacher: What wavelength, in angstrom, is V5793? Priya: 5793.26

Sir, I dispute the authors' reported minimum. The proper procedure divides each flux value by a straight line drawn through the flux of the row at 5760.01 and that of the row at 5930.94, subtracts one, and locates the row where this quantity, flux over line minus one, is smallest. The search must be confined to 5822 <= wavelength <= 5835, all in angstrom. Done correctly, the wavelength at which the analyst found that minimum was 5829.39 angstrom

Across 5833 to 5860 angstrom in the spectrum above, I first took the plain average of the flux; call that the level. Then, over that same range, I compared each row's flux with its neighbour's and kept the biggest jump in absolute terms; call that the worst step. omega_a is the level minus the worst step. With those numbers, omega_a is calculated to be 13.1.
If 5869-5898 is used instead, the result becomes 13.0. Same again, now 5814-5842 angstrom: 11.6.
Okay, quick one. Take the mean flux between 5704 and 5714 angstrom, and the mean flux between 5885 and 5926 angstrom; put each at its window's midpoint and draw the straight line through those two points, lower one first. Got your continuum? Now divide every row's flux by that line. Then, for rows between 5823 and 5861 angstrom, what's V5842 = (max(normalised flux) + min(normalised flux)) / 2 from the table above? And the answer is 1.09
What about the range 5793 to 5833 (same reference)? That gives 1.03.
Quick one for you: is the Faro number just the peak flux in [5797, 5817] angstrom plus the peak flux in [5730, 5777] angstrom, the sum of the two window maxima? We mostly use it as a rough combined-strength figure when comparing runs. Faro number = 42.0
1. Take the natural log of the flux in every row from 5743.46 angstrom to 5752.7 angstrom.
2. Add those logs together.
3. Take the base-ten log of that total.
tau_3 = 1.31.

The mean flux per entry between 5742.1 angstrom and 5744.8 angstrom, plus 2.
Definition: 19.6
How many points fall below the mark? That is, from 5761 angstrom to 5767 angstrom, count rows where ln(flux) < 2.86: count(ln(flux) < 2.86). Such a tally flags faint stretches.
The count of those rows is 4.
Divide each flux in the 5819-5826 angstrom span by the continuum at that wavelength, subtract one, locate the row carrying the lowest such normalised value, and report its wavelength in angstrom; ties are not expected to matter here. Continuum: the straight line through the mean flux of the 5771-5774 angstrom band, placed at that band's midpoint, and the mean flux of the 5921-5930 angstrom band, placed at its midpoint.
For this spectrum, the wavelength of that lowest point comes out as 5821.34 angstrom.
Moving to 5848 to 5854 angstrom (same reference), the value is 5853.60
